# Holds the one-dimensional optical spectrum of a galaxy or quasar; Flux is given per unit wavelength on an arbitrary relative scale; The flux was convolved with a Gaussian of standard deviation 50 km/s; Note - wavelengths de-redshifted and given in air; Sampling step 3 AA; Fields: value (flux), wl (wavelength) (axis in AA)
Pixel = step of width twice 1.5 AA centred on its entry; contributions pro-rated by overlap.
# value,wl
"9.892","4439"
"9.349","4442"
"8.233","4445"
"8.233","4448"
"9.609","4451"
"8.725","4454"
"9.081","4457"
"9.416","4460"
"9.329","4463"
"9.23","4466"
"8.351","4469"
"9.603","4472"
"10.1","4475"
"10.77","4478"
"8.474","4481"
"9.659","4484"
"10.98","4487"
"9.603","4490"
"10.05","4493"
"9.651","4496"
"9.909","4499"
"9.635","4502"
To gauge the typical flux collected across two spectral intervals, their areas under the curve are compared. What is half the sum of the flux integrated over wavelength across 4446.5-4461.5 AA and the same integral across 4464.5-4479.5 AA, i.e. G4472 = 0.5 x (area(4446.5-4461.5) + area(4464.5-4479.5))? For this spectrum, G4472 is 140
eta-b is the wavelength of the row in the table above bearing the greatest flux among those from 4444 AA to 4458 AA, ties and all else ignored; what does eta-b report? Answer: 4451 AA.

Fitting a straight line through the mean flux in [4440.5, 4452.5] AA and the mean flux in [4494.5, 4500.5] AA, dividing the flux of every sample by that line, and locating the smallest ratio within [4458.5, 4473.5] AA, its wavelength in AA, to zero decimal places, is 4469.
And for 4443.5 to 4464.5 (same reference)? 4448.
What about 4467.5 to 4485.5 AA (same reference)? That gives 4481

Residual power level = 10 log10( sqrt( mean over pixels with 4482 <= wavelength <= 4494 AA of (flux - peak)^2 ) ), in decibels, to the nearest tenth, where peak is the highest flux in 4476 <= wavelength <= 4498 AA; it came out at 0.3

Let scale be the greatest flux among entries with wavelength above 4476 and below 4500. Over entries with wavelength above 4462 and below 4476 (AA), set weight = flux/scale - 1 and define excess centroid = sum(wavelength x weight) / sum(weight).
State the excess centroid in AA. 4468.3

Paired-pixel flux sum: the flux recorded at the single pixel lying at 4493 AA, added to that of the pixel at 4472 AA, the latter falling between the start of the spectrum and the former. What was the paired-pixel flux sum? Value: 19.7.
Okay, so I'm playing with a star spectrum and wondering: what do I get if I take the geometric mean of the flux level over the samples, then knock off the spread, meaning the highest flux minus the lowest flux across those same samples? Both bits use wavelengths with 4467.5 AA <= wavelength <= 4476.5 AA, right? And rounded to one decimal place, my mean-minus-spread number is 7.6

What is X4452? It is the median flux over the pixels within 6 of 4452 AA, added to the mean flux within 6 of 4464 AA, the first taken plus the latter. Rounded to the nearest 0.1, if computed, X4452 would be 18.0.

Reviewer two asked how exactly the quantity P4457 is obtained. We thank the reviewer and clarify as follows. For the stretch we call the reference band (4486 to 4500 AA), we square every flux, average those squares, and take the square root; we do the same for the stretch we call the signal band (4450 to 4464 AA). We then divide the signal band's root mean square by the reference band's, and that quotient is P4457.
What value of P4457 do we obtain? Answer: 0.92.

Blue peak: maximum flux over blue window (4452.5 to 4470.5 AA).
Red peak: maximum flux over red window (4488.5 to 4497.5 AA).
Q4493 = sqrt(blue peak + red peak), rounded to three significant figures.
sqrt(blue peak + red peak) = 4.41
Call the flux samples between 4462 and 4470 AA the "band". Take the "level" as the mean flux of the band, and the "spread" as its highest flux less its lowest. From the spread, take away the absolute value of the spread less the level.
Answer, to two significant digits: -7.0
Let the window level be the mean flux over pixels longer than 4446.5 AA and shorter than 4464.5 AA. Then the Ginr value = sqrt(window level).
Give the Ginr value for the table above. 3.01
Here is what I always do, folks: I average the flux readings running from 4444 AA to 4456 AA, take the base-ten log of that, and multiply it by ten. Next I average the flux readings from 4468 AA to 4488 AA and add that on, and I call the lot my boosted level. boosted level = 19.1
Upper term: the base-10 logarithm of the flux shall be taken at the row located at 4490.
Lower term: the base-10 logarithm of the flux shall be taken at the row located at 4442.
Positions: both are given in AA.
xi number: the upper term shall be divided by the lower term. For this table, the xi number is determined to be 1.01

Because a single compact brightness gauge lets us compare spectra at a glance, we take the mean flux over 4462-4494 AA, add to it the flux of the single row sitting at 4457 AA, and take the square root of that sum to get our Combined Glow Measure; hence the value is 4.33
